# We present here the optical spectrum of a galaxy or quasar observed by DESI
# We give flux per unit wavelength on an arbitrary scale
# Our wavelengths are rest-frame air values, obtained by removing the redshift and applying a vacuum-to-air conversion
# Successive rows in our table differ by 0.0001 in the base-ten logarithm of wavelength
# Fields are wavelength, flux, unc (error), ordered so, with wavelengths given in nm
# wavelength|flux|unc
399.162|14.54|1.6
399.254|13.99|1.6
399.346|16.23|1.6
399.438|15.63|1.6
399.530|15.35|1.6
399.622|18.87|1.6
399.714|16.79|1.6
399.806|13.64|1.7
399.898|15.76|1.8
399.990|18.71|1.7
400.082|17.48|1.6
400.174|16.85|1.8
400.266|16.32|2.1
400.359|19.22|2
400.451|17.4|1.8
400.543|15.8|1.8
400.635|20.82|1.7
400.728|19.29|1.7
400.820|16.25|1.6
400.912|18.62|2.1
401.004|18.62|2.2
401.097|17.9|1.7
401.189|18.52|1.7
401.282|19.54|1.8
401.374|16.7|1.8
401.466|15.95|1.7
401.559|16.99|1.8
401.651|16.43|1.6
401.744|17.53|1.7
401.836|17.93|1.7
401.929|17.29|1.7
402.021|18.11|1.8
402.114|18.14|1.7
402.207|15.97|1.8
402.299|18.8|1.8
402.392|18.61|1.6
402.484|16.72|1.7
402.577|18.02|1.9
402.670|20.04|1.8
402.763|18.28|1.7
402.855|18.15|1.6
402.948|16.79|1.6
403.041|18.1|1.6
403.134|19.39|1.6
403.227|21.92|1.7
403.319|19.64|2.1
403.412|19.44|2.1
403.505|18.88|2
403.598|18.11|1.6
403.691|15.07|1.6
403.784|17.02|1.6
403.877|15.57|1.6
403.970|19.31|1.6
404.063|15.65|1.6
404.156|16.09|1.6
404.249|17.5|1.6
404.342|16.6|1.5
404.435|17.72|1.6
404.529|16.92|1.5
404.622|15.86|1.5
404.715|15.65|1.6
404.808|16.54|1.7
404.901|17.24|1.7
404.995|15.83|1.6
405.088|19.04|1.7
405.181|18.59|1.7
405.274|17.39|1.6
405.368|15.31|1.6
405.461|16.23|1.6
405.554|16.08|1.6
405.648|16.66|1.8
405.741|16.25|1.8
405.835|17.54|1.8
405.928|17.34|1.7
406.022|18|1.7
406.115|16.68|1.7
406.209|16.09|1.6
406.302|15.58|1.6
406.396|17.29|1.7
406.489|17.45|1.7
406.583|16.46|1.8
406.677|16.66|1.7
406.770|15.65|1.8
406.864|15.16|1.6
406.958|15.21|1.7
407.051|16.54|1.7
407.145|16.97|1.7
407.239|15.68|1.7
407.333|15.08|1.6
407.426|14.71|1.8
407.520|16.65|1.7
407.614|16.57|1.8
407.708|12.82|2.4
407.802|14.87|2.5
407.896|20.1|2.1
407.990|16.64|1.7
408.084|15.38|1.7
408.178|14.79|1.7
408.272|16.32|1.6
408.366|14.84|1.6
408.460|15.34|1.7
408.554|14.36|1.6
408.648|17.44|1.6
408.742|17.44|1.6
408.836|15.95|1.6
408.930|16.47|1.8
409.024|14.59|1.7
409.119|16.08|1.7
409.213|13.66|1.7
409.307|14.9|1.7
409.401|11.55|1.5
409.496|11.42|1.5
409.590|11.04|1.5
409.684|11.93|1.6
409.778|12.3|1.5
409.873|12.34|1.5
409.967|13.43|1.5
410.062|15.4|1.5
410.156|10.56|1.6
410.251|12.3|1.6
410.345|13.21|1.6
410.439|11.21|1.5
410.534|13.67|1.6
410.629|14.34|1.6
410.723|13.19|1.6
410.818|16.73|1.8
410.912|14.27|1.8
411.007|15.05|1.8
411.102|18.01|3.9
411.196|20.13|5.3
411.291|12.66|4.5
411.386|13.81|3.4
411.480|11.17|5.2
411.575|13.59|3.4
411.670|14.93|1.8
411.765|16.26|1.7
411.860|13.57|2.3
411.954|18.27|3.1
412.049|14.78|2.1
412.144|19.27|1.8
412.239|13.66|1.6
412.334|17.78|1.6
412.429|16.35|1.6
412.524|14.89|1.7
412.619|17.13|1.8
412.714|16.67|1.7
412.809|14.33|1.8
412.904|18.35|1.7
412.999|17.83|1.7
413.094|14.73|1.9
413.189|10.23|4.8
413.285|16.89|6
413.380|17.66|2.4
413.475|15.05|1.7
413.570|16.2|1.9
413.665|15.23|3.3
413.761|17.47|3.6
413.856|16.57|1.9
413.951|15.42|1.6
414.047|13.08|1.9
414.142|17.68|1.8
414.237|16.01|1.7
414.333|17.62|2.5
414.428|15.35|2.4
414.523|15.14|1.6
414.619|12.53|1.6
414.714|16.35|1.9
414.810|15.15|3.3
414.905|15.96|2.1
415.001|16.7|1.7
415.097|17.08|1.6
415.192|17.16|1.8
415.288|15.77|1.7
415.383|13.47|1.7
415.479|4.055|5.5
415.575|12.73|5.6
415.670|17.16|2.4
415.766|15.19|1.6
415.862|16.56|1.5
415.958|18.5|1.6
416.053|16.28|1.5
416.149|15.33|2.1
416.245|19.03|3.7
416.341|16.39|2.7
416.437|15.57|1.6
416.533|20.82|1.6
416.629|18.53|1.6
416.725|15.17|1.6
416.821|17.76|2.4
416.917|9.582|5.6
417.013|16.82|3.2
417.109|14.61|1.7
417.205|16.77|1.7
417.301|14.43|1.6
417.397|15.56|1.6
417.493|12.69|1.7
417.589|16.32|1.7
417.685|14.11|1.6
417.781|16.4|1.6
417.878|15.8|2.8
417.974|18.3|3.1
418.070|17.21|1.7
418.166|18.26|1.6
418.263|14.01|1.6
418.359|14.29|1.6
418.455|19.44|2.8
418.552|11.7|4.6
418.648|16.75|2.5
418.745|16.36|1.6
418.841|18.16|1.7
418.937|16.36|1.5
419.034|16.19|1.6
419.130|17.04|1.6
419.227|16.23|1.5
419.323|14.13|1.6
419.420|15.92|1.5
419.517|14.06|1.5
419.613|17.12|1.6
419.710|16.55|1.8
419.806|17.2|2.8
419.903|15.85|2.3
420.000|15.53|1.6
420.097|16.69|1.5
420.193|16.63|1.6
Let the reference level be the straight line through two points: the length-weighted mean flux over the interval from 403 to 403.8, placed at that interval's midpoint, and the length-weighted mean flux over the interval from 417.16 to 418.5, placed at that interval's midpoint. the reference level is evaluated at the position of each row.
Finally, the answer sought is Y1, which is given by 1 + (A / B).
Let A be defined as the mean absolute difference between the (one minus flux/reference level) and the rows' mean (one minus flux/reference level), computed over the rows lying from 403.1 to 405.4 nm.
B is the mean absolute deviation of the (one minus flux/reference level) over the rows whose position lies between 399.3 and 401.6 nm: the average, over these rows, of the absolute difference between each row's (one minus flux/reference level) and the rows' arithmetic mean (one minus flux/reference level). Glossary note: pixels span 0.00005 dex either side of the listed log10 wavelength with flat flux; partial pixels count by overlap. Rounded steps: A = 0.074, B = 0.072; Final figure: 2.02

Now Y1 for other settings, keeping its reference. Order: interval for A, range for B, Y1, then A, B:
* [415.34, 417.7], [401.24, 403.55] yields 3.25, 0.135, 0.060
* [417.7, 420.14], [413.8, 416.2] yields 1.72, 0.074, 0.103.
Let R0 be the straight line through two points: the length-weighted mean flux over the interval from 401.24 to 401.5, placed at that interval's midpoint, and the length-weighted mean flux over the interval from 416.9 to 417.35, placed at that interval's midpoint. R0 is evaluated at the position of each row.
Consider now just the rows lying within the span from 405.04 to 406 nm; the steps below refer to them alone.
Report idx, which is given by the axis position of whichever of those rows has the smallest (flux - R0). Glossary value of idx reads 405.368 nm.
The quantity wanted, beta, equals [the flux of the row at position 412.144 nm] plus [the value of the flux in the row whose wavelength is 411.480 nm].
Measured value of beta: 30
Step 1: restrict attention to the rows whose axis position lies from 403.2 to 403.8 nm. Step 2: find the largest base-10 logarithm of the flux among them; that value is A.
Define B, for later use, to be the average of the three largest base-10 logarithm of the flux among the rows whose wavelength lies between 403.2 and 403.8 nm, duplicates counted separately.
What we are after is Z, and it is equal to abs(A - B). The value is 0.03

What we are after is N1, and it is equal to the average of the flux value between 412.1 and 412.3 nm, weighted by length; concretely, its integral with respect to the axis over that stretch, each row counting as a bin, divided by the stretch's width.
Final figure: 16.5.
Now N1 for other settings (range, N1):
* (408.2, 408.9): 15.9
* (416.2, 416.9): 17.2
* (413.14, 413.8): 15.5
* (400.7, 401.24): 18.2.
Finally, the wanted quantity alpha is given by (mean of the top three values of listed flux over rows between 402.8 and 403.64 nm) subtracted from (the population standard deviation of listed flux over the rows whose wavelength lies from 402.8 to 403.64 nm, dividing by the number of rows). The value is -19.0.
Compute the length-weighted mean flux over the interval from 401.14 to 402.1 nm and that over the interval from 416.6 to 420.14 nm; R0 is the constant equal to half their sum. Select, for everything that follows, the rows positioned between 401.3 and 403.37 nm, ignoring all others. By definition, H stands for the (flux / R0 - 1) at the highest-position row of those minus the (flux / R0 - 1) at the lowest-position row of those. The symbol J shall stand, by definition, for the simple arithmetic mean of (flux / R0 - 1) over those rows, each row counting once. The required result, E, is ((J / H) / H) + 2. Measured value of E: 4.5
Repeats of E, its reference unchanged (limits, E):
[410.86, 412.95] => 1.0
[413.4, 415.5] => 1.8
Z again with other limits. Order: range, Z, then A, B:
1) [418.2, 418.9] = 0.03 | 1.29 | 1.26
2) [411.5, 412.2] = 0.03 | 1.28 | 1.25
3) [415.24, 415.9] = 0.02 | 1.23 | 1.22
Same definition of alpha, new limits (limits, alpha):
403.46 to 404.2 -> -17.2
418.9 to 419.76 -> -15.8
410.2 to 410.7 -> -12.6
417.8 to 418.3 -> -16.3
